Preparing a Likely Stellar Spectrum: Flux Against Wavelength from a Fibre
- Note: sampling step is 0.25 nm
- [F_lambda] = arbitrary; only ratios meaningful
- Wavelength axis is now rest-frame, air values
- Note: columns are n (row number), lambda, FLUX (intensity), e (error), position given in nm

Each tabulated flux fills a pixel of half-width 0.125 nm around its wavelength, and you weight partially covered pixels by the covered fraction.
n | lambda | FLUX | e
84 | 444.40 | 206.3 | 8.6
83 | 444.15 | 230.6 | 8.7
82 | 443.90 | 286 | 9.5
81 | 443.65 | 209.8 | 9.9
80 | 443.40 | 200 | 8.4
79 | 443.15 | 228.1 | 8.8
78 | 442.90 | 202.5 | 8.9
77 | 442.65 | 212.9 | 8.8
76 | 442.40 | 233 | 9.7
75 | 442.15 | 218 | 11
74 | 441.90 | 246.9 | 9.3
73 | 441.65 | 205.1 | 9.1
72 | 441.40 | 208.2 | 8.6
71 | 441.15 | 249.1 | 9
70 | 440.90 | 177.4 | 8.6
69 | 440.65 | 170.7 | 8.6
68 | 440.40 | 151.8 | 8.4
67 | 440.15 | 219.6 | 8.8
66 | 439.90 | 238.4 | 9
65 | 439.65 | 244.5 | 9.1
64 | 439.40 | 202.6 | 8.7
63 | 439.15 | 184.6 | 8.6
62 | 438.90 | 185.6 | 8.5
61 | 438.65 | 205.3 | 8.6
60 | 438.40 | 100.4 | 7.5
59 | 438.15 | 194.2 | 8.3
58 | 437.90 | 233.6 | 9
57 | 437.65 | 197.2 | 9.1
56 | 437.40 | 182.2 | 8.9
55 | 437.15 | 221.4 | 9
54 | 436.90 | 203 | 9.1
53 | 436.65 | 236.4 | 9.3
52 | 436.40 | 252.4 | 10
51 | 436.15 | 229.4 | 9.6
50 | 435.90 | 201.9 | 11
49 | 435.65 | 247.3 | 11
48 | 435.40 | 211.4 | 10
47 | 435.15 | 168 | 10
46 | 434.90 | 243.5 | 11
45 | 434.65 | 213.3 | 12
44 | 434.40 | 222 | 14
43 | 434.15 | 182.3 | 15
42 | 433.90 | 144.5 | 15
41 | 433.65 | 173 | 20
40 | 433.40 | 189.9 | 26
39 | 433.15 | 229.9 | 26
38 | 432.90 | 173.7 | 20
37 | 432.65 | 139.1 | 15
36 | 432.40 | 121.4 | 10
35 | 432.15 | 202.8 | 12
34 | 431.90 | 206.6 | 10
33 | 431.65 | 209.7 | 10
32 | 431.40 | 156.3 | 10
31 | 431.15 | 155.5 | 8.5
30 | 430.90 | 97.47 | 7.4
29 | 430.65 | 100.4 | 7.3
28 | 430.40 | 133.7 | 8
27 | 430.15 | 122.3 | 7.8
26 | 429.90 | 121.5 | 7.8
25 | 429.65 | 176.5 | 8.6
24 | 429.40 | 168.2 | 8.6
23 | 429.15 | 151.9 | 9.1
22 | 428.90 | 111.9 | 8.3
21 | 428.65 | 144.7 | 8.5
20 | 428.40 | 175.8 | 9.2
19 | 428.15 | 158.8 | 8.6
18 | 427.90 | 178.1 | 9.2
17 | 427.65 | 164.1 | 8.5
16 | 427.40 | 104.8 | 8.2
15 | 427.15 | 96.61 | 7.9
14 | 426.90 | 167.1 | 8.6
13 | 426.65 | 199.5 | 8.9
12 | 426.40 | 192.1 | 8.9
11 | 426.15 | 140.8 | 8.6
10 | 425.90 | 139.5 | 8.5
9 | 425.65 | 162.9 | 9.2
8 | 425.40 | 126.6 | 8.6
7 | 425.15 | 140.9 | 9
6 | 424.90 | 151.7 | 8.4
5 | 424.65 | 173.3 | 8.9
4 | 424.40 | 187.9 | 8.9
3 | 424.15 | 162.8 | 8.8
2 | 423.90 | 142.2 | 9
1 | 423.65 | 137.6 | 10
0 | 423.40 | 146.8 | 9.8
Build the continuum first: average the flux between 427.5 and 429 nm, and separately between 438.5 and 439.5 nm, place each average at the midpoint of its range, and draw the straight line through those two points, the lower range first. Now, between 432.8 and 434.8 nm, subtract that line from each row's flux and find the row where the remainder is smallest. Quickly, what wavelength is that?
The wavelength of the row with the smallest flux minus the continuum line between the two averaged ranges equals 433.90 nm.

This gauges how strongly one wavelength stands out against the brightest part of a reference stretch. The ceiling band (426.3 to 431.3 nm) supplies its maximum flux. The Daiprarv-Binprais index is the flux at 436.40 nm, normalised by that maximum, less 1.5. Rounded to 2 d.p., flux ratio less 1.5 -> -0.23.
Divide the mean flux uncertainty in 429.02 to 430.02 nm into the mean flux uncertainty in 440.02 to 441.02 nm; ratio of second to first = 1.01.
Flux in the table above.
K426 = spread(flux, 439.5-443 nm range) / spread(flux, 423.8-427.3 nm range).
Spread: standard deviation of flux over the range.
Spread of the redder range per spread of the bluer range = 1.1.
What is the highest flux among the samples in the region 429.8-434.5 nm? 229.9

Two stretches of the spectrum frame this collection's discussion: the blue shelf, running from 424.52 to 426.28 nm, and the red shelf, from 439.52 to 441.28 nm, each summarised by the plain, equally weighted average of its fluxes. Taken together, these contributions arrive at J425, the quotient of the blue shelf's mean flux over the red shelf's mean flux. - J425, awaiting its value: 0.71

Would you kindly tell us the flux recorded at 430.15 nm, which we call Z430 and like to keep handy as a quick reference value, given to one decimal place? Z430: 122.3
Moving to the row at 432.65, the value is 139.1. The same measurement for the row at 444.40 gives 206.3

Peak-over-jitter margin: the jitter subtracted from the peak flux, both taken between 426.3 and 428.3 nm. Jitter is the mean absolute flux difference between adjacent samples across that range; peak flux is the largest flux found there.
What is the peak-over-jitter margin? 169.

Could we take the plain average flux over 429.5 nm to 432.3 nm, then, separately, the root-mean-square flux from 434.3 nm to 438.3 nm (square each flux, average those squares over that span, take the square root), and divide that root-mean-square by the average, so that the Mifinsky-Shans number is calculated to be 1.42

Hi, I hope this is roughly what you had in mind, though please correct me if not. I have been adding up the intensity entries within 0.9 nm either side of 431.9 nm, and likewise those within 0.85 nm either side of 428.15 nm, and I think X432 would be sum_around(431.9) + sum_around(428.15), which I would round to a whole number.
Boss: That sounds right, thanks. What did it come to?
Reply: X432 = 2230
